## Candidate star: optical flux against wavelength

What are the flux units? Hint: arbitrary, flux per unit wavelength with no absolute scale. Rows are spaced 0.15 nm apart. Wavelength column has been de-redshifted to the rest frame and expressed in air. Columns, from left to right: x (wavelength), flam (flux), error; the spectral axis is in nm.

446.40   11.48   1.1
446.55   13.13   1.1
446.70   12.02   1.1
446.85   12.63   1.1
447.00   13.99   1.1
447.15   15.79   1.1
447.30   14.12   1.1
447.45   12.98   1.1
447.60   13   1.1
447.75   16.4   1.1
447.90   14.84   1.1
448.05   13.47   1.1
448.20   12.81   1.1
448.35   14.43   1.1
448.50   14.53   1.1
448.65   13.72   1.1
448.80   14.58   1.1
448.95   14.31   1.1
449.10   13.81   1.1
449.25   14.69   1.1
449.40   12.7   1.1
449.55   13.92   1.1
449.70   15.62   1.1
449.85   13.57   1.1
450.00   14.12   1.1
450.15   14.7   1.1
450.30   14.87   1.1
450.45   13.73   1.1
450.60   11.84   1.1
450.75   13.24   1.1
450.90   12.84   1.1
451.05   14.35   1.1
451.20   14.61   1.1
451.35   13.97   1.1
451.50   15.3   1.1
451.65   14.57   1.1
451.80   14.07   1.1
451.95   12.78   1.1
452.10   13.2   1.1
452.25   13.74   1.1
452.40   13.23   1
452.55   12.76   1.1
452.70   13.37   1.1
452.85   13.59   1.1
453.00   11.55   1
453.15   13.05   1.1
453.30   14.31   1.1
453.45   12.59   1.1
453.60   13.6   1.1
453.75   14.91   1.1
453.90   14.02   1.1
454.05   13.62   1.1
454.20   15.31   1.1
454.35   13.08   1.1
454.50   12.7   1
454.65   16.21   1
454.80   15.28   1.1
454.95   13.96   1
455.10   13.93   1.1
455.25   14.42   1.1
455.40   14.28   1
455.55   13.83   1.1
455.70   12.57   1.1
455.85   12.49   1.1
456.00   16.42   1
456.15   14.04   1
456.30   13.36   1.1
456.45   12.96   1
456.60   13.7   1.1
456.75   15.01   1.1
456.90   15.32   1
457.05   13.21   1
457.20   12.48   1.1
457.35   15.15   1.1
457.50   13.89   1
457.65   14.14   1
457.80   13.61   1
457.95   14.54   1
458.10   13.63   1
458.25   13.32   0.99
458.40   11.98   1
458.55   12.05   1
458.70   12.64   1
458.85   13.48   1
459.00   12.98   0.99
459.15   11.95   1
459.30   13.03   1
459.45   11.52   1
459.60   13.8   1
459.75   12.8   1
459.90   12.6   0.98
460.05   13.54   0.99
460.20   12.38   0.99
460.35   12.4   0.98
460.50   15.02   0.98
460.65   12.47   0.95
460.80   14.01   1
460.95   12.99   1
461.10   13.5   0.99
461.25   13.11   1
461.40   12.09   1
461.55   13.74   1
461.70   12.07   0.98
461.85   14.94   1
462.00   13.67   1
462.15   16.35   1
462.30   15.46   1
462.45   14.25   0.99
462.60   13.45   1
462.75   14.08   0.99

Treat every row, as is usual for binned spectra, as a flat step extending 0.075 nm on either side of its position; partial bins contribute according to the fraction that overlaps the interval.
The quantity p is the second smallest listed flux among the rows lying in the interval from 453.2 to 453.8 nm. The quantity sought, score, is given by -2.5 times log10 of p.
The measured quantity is -2.83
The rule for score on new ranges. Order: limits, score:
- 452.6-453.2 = -2.79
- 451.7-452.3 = -2.80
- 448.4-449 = -2.89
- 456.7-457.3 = -2.80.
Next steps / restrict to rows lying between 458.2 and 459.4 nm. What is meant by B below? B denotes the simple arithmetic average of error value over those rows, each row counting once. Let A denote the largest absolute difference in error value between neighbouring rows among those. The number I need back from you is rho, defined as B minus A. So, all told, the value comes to 0.99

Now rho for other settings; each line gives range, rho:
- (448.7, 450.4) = 1.10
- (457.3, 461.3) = 0.90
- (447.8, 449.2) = 1.10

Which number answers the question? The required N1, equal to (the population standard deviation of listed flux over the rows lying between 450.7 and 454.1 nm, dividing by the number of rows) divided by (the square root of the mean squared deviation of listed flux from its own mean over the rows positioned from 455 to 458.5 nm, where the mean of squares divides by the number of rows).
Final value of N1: 0.83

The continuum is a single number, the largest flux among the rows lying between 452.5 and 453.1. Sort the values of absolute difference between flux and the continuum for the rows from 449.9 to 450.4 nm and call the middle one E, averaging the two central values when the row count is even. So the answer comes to 1.1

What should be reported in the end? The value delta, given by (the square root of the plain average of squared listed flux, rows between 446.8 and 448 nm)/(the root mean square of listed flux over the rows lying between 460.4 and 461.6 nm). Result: 1.07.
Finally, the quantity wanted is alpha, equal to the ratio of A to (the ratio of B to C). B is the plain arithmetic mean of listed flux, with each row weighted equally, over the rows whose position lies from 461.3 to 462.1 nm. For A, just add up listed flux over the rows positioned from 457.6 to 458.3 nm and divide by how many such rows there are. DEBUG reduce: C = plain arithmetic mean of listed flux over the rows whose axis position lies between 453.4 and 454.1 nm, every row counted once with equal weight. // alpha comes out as 14.3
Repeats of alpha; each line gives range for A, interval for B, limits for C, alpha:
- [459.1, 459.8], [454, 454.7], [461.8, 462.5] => 13.3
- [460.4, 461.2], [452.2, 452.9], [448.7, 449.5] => 14.3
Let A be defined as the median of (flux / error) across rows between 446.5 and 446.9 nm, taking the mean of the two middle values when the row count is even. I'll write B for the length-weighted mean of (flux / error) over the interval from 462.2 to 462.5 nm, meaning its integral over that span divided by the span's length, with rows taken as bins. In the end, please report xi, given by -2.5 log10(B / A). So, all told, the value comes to -0.30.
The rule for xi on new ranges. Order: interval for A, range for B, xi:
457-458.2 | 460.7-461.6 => 0.04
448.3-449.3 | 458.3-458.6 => 0.08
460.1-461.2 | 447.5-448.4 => 0.02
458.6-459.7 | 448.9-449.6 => 0.04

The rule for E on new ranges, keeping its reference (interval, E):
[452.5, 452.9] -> 0.2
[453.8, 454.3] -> 0.4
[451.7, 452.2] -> 0.5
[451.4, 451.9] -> 1.0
